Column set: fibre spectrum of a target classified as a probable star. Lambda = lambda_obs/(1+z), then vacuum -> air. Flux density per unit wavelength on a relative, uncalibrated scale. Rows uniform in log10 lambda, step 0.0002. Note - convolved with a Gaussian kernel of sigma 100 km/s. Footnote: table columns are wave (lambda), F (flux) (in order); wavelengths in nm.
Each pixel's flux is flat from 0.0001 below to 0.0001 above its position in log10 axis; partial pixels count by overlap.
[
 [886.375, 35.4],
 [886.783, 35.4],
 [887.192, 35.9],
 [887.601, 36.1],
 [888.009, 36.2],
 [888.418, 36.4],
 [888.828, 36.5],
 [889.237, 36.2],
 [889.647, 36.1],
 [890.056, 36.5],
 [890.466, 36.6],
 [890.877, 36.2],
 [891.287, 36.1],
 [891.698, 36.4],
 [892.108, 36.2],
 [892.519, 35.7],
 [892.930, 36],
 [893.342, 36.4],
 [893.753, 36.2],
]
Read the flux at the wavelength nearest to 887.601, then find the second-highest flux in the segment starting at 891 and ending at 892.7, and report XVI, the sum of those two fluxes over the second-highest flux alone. 2.00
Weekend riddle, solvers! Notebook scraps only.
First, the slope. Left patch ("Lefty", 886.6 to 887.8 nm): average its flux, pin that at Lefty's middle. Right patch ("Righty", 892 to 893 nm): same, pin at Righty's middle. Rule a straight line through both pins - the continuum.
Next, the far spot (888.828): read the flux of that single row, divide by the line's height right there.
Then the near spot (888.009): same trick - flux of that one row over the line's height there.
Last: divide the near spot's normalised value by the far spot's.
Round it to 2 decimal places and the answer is 0.99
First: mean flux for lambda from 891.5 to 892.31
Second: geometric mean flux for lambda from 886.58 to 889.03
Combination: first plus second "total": 72.4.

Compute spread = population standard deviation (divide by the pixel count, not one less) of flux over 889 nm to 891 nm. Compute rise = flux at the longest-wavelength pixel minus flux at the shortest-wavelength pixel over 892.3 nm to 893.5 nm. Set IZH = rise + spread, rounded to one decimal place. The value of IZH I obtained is 0.9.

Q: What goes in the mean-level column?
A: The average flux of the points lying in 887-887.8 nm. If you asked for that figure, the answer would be 36.0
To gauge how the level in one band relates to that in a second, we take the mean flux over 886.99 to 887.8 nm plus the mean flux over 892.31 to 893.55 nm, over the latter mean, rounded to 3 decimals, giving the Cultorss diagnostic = 1.999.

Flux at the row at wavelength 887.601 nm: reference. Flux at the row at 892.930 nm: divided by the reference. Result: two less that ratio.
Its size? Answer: 1.00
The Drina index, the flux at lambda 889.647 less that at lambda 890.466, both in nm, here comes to -0.5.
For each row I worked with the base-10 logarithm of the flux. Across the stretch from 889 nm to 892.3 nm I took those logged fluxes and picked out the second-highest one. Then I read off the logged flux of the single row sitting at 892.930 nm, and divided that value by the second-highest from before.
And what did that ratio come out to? 0.996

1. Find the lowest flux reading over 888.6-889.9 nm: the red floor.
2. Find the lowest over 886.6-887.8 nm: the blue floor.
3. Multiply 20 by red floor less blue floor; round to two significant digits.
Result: 14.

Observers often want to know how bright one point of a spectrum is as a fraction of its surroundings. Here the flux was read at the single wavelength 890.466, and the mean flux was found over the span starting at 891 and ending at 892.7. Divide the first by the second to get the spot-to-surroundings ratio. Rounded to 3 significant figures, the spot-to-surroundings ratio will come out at 1.01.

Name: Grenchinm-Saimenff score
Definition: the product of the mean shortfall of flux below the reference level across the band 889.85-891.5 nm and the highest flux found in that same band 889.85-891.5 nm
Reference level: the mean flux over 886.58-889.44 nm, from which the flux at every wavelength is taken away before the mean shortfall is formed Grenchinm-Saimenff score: -9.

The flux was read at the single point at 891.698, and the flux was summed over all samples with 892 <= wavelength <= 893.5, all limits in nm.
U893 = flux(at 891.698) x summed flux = 5253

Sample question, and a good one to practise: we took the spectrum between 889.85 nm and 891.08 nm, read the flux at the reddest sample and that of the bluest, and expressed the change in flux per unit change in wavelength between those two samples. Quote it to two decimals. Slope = -0.37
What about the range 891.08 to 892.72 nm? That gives -0.32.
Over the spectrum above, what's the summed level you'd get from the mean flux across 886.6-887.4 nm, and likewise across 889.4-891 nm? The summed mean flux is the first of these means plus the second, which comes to 72.0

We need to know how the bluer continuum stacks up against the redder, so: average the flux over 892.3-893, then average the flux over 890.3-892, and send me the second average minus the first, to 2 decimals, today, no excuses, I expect 0.48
